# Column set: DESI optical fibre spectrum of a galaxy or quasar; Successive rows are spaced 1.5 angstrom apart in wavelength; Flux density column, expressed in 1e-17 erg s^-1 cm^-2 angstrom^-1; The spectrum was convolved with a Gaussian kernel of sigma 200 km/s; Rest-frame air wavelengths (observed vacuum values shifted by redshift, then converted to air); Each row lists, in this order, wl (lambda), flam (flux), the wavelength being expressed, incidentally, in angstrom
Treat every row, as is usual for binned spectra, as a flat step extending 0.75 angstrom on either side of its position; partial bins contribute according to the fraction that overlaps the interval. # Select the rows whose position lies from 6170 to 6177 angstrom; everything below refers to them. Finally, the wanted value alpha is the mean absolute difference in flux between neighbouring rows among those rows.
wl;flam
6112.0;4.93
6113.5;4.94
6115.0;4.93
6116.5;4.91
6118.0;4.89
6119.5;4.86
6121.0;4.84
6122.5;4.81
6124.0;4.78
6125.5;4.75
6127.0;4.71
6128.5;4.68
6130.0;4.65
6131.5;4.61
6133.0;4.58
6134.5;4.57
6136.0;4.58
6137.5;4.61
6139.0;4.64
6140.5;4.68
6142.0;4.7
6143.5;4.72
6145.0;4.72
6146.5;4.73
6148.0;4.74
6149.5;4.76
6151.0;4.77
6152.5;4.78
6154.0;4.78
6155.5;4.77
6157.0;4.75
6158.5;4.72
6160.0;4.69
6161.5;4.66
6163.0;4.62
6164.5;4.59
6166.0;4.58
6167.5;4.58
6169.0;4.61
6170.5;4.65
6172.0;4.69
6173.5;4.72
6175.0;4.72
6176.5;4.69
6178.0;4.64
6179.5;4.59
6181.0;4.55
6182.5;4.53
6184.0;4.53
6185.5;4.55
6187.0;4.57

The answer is 0.025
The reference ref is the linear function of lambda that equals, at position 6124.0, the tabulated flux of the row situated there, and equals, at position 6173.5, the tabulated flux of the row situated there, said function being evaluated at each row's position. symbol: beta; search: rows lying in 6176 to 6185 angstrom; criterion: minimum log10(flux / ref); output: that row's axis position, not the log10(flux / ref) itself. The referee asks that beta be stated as 6182.5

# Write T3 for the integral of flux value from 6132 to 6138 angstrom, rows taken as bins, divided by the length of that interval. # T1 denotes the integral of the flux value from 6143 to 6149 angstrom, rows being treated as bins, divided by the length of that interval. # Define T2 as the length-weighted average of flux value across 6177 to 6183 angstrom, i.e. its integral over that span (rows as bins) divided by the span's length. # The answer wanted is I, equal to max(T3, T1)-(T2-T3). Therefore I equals 4.73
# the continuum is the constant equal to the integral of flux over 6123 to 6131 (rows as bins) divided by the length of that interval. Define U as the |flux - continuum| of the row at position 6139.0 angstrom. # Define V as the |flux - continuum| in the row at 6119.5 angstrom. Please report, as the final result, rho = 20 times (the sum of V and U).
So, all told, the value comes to 4.4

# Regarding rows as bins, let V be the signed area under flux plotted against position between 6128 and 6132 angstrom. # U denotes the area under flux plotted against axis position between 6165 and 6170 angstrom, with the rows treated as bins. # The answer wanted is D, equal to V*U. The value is 427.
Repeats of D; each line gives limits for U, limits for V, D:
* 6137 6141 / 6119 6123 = 359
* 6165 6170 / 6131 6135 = 421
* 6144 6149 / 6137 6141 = 439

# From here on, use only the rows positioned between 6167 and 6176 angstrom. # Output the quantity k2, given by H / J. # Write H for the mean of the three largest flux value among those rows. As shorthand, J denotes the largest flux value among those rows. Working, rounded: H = 4.71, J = 4.72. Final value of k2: 0.998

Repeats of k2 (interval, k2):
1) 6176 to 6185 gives 0.989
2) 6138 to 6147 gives 0.999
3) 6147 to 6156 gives 0.999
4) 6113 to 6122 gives 0.997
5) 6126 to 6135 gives 0.994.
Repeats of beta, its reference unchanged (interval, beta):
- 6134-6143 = 6134.5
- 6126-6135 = 6134.5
